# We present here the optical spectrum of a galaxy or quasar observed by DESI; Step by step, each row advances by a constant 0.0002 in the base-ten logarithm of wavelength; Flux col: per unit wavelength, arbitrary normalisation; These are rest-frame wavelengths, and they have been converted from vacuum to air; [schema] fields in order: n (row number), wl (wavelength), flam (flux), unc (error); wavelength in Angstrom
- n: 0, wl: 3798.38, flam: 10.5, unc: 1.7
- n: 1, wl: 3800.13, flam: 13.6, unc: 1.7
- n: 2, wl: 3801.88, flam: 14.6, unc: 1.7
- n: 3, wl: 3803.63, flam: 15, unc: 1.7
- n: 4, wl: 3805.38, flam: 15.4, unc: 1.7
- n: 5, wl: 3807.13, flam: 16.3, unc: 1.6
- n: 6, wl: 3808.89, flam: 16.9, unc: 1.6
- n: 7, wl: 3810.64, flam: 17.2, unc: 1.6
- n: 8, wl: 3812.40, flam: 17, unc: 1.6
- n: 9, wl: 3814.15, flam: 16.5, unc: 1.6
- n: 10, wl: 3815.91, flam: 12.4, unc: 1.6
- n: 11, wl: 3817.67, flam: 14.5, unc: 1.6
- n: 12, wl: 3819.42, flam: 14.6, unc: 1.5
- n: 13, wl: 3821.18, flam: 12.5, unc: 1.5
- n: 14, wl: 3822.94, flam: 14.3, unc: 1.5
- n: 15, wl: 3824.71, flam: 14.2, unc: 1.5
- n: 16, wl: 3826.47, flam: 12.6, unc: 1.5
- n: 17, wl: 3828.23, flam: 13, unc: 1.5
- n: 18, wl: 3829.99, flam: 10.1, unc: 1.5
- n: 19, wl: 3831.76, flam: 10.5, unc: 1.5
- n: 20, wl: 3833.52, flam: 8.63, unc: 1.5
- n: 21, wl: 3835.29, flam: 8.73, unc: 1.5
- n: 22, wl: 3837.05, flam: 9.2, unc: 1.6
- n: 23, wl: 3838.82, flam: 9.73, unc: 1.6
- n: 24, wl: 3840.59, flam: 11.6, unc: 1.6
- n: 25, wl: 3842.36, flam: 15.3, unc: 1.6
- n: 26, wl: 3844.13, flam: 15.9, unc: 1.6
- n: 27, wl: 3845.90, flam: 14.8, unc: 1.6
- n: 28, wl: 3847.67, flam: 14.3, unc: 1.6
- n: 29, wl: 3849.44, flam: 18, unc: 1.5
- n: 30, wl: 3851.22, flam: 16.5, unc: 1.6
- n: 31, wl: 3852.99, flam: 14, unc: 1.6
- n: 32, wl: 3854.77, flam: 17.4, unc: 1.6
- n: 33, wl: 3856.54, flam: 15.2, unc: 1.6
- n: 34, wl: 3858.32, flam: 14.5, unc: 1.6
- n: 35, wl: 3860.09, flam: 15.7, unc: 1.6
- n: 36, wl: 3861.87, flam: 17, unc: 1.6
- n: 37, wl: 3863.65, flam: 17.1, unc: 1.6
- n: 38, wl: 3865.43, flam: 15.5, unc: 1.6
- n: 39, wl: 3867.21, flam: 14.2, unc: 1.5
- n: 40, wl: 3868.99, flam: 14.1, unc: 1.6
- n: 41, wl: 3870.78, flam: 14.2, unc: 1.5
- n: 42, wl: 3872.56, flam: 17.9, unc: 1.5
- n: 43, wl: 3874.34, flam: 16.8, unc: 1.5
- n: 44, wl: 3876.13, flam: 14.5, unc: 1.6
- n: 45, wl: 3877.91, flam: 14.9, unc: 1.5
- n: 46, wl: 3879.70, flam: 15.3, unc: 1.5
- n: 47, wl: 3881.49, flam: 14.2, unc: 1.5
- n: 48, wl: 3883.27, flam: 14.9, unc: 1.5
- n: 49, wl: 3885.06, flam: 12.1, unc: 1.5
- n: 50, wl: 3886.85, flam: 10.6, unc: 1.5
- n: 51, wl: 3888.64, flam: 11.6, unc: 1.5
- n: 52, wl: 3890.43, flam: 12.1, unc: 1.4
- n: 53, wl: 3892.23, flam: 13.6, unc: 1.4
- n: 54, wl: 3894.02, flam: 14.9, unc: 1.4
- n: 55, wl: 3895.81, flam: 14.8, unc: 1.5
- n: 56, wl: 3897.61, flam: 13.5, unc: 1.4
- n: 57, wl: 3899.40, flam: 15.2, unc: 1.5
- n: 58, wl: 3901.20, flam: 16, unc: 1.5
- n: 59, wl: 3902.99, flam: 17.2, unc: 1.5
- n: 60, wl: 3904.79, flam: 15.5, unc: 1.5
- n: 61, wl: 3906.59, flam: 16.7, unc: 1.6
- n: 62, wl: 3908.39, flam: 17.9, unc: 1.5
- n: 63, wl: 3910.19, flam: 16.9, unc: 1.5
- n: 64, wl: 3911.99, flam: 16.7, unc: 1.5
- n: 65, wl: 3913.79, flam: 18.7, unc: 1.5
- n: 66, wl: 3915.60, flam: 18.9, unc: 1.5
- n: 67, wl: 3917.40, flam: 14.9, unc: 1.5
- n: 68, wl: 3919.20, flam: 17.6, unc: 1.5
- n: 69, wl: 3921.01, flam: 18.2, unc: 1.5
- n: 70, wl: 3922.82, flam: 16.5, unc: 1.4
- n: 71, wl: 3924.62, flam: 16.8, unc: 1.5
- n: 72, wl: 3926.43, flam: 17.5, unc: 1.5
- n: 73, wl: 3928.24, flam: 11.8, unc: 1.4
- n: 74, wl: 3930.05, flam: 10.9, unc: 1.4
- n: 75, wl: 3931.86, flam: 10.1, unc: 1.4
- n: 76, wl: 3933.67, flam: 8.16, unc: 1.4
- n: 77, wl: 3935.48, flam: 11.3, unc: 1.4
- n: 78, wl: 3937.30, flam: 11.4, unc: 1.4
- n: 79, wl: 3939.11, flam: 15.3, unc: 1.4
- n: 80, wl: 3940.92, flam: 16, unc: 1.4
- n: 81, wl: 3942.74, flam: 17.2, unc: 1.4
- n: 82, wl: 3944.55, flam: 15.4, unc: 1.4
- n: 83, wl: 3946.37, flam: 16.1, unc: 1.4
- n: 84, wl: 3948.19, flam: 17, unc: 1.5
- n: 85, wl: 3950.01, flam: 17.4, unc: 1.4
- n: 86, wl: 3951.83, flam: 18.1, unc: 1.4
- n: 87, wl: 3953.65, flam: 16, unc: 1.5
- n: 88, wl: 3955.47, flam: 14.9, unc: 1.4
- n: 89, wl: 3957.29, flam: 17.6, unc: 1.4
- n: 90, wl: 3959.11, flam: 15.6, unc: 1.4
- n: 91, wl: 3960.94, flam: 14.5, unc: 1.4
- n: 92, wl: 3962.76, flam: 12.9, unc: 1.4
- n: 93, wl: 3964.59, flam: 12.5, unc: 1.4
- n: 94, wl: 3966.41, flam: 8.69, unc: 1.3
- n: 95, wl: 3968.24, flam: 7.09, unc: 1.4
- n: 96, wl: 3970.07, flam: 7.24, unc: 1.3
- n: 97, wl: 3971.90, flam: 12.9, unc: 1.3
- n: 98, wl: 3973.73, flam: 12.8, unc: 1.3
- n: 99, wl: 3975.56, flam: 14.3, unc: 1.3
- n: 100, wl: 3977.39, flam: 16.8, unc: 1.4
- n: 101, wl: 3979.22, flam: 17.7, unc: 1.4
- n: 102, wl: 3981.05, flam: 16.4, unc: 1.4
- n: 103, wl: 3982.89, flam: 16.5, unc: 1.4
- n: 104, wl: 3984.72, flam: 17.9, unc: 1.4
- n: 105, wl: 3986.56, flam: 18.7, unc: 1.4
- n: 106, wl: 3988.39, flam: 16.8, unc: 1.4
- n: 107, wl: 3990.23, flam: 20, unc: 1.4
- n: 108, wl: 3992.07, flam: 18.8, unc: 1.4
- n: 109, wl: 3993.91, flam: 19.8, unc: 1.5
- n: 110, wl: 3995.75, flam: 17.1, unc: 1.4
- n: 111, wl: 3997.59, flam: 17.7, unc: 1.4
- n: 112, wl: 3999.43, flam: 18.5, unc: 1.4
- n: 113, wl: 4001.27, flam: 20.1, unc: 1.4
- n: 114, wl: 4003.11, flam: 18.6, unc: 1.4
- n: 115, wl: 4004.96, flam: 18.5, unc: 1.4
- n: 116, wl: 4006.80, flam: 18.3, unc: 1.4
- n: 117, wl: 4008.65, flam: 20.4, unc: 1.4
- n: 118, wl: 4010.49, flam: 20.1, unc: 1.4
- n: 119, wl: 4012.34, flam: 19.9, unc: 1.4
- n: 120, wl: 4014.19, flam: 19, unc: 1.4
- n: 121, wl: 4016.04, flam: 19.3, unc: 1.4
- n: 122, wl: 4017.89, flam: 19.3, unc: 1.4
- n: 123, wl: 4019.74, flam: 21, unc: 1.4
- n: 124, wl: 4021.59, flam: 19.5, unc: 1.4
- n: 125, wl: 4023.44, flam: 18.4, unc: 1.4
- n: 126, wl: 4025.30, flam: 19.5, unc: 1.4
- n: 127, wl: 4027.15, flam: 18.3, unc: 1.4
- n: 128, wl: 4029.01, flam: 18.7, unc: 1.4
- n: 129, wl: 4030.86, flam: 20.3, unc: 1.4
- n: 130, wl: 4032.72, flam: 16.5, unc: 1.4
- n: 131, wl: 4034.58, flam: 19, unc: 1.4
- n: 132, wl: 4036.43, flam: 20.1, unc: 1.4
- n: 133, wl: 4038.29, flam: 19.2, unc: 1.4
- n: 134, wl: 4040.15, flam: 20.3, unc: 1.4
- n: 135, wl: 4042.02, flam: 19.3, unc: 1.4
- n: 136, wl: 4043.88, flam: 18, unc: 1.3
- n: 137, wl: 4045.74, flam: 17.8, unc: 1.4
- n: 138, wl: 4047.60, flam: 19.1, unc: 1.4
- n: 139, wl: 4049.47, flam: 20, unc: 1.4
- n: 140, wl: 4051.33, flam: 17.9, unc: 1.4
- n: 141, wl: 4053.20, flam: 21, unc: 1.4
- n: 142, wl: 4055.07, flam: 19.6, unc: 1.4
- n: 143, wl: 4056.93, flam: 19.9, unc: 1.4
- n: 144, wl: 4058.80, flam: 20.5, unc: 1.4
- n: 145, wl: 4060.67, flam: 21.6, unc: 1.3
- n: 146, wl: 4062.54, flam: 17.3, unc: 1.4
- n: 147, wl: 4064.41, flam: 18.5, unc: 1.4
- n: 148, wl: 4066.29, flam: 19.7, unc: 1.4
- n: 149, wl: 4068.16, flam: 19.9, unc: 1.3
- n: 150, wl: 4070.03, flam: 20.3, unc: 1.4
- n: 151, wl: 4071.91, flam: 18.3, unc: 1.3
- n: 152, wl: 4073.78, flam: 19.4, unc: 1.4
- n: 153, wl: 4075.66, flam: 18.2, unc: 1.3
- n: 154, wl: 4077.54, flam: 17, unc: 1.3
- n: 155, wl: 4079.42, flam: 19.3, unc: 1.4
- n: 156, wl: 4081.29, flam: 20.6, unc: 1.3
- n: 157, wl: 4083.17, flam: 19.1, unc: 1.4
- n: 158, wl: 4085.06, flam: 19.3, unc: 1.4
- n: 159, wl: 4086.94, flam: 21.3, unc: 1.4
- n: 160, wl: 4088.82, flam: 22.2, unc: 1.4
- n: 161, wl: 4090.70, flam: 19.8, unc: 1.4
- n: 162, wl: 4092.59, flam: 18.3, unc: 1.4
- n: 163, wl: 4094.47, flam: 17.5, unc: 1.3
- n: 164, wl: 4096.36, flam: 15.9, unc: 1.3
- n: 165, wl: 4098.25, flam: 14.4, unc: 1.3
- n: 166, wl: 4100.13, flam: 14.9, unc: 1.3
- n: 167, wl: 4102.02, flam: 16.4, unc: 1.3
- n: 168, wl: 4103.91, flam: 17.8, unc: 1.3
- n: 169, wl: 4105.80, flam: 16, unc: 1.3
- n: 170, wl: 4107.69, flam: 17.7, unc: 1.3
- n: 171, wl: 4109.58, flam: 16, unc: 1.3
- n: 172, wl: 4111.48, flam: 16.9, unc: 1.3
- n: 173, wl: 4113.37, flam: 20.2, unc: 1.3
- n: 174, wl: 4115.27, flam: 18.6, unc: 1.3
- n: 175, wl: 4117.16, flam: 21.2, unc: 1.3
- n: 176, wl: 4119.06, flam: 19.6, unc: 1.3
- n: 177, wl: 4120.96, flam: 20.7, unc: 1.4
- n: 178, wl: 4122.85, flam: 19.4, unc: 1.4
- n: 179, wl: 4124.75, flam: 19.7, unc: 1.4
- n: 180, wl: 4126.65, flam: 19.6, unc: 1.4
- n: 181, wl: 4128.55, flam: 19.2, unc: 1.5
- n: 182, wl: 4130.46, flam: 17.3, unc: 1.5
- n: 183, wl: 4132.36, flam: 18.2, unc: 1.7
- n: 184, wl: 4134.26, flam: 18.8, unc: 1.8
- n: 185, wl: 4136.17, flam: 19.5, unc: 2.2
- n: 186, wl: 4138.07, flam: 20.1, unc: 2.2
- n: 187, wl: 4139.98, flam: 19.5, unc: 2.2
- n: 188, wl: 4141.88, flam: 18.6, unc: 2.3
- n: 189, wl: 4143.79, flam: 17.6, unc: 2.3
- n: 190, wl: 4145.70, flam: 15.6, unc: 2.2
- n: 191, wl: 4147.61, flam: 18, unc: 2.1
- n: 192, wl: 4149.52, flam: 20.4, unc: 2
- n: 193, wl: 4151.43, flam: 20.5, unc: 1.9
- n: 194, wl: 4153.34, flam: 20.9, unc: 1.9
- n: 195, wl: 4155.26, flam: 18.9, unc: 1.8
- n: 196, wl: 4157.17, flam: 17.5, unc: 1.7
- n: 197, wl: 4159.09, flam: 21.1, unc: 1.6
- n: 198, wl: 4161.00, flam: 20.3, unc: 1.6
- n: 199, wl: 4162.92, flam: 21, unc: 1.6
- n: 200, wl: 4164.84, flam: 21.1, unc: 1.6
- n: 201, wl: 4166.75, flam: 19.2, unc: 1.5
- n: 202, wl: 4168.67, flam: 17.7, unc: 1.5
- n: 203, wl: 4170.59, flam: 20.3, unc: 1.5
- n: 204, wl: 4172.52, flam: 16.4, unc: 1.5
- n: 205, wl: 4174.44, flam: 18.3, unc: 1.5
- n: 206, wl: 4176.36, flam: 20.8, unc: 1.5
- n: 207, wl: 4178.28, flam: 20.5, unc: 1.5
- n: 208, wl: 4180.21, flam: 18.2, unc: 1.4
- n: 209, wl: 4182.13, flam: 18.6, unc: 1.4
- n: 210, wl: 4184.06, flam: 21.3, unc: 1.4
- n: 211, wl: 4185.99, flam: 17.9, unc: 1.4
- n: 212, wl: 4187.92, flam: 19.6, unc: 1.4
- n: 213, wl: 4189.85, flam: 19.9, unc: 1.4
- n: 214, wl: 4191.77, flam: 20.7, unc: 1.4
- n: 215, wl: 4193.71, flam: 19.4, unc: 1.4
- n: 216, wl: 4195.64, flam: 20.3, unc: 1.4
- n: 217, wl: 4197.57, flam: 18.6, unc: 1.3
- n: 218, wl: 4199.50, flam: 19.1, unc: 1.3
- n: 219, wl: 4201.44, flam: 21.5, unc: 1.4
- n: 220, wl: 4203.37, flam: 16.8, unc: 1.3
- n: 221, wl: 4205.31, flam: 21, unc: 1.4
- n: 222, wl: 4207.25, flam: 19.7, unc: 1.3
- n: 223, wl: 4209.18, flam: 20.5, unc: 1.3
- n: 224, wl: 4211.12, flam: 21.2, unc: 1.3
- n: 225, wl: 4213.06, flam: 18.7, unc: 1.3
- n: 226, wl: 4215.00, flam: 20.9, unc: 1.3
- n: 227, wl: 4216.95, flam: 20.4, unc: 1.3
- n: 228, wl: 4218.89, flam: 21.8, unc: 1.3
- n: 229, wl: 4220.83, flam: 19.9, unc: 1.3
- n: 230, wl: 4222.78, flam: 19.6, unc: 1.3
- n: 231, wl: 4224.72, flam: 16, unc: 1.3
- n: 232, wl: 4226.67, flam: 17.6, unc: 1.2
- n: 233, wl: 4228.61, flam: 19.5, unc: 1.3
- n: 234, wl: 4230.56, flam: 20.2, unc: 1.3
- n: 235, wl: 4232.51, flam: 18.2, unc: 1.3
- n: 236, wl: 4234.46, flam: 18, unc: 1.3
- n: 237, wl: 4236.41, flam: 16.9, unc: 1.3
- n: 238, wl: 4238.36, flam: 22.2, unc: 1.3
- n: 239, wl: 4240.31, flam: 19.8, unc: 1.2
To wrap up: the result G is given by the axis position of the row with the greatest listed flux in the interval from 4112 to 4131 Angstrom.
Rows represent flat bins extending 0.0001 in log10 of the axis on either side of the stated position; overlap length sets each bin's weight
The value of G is 4117.16 Angstrom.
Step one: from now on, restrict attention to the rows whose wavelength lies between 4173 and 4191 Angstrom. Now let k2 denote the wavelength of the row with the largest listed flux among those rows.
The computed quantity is 4184.06 Angstrom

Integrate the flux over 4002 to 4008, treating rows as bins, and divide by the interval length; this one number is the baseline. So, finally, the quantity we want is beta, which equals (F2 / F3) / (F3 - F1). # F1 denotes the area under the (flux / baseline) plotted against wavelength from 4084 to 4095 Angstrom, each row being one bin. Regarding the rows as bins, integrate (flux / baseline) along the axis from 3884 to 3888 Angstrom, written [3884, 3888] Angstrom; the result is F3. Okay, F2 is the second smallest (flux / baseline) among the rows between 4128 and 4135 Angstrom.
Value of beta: -0.04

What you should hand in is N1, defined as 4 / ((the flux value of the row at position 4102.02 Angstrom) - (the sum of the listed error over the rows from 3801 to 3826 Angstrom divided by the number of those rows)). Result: 0.27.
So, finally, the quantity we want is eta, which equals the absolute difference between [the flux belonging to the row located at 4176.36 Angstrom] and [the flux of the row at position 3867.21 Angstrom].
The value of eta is 6.6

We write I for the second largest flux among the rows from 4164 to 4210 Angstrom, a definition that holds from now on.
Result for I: 21.3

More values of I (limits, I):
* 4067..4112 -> 21.3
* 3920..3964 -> 18.1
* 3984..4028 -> 20.4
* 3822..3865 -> 17.4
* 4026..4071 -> 21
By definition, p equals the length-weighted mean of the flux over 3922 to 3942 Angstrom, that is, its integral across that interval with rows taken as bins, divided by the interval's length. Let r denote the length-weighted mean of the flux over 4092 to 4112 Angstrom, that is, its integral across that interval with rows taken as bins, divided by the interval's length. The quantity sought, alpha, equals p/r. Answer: 0.80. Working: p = 13.3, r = 16.5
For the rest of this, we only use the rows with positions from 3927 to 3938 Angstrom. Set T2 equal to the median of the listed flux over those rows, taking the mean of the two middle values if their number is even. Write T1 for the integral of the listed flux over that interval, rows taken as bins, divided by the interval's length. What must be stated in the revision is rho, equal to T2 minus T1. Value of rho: 0.30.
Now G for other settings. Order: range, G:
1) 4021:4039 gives 4030.86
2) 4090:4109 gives 4090.70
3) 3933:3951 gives 3950.01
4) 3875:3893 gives 3879.70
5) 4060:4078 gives 4060.67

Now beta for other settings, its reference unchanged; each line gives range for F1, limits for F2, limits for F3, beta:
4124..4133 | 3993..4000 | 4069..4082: 0.02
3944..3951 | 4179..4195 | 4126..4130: -0.11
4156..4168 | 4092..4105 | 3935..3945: -0.02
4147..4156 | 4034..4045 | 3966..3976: -0.05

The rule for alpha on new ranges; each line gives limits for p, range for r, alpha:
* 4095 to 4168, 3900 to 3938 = 1.22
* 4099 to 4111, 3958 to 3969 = 1.37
